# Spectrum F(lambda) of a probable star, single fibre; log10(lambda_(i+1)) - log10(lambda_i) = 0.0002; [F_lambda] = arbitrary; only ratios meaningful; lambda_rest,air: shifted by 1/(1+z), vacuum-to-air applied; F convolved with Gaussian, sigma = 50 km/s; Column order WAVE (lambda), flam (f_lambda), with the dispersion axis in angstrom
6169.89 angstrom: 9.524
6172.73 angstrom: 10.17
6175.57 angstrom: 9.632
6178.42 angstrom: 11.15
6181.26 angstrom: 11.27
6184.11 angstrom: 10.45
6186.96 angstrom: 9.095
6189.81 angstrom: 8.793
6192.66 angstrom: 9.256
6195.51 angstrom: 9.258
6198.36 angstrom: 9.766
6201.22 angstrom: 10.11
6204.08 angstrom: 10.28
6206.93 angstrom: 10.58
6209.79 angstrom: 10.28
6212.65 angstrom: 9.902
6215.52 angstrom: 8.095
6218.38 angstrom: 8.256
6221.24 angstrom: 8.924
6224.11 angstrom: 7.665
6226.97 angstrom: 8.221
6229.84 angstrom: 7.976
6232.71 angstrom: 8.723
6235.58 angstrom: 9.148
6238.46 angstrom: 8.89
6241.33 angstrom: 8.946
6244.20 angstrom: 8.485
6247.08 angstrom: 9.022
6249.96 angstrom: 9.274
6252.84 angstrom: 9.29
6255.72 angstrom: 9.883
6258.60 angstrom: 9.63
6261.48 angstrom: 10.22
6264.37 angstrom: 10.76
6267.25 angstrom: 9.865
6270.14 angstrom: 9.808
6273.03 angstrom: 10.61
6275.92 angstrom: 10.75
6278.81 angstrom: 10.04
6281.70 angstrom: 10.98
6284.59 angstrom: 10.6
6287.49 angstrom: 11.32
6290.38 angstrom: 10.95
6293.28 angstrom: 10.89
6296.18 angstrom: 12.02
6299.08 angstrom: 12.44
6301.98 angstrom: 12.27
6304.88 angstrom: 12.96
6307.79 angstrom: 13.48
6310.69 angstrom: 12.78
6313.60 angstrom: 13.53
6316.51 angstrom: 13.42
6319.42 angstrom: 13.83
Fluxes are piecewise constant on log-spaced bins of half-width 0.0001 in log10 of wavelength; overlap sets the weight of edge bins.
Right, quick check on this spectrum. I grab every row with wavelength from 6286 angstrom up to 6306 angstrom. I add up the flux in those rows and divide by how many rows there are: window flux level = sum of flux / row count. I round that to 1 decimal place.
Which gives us 11.8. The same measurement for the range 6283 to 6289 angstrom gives 11.0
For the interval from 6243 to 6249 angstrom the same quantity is 8.8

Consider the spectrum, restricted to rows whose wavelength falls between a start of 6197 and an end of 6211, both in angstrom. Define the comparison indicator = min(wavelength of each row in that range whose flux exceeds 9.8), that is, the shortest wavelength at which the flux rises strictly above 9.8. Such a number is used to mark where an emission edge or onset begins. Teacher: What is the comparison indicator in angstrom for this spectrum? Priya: 6201.22 angstrom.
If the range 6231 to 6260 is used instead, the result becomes 6255.72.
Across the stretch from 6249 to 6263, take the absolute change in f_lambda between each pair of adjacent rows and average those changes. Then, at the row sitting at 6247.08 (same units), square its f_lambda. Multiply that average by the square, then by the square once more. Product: 2405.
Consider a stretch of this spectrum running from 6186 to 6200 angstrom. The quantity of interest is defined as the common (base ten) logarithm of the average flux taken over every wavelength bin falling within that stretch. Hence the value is 0.97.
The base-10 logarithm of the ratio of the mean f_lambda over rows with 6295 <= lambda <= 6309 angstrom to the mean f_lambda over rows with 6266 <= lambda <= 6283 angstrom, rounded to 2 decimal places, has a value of 0.09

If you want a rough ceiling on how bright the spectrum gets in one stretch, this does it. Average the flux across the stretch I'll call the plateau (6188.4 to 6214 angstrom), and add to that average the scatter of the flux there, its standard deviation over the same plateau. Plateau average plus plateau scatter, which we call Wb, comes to 10.4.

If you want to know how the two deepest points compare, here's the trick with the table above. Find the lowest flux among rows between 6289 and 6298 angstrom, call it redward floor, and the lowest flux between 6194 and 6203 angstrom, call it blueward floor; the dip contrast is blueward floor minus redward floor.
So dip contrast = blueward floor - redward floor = -1.63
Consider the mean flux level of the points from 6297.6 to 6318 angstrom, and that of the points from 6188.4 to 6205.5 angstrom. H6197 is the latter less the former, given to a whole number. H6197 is -3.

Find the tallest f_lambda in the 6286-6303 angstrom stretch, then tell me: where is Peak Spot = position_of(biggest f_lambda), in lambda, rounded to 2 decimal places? 6299.08 angstrom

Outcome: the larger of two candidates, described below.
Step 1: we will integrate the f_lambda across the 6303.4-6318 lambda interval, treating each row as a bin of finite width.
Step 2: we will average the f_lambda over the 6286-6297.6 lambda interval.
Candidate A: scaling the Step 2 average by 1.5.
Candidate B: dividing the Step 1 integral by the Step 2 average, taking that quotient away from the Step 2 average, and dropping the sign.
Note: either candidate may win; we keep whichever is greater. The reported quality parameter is 16.9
